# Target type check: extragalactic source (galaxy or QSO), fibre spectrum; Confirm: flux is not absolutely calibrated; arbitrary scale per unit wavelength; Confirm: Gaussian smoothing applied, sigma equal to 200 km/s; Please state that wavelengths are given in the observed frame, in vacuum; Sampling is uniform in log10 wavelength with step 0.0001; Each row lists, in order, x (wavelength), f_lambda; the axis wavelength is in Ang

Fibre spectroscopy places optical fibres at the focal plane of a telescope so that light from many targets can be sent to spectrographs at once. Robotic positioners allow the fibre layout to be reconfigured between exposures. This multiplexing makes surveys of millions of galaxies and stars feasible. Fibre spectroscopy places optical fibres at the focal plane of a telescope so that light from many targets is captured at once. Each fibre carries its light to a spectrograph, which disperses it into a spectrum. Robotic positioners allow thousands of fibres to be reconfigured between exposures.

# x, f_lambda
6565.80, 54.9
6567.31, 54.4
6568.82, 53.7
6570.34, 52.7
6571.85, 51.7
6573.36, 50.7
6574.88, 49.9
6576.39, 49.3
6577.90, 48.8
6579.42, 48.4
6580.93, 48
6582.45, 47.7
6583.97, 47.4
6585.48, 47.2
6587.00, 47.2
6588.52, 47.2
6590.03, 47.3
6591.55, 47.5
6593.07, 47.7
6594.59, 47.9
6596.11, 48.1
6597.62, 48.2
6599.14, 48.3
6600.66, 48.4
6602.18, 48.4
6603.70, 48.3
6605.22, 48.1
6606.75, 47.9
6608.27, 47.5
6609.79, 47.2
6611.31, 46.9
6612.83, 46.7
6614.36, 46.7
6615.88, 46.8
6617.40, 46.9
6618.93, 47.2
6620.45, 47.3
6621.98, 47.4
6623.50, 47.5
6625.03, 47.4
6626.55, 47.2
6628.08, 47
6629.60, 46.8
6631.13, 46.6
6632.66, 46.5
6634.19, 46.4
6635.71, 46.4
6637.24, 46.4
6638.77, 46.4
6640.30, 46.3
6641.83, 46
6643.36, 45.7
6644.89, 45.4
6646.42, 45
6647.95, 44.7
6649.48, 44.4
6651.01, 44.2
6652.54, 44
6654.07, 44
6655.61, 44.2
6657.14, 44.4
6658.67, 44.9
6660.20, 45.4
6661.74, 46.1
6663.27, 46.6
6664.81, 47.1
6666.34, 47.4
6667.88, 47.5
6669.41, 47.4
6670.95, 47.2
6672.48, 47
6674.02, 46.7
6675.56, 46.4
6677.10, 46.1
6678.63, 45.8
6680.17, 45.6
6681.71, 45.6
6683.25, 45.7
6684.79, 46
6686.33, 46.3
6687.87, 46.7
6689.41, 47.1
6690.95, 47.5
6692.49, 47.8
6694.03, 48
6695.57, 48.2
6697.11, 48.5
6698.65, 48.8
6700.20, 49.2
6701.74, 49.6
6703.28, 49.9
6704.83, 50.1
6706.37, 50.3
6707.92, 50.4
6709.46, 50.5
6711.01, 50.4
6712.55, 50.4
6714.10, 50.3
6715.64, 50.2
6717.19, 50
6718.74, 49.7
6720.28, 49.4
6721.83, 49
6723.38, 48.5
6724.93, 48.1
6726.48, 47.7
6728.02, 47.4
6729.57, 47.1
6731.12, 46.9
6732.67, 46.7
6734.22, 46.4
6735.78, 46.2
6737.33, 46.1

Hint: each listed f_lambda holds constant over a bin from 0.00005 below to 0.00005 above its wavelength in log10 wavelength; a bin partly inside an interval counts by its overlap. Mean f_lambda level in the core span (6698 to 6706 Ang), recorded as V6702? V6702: 49.5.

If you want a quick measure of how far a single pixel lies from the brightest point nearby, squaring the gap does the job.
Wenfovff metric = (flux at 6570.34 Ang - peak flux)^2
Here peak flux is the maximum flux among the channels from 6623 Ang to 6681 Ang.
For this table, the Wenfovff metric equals 27.0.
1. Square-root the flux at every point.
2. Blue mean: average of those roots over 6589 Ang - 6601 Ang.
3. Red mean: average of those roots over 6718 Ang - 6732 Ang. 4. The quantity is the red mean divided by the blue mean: 1.00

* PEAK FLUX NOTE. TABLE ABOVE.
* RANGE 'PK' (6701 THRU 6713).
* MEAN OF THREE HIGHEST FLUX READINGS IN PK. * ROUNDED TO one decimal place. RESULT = 50.4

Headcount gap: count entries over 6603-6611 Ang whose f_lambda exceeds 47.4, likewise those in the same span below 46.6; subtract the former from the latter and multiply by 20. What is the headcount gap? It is -80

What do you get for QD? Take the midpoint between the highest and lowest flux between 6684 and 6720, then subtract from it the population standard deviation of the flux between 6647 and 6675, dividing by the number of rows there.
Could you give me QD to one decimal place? 46.9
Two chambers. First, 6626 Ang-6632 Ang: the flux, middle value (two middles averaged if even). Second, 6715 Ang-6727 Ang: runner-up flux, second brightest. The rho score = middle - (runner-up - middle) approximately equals 44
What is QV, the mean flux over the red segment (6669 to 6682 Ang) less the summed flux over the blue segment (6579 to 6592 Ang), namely -381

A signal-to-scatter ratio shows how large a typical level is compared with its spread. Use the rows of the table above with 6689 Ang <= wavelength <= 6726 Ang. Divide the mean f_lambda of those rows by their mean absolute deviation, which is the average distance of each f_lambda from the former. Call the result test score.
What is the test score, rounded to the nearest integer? 54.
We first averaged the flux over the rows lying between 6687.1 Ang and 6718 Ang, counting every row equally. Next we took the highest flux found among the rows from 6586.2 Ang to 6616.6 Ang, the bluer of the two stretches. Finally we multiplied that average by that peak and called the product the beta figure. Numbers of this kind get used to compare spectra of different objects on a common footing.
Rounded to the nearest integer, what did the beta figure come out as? 2381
